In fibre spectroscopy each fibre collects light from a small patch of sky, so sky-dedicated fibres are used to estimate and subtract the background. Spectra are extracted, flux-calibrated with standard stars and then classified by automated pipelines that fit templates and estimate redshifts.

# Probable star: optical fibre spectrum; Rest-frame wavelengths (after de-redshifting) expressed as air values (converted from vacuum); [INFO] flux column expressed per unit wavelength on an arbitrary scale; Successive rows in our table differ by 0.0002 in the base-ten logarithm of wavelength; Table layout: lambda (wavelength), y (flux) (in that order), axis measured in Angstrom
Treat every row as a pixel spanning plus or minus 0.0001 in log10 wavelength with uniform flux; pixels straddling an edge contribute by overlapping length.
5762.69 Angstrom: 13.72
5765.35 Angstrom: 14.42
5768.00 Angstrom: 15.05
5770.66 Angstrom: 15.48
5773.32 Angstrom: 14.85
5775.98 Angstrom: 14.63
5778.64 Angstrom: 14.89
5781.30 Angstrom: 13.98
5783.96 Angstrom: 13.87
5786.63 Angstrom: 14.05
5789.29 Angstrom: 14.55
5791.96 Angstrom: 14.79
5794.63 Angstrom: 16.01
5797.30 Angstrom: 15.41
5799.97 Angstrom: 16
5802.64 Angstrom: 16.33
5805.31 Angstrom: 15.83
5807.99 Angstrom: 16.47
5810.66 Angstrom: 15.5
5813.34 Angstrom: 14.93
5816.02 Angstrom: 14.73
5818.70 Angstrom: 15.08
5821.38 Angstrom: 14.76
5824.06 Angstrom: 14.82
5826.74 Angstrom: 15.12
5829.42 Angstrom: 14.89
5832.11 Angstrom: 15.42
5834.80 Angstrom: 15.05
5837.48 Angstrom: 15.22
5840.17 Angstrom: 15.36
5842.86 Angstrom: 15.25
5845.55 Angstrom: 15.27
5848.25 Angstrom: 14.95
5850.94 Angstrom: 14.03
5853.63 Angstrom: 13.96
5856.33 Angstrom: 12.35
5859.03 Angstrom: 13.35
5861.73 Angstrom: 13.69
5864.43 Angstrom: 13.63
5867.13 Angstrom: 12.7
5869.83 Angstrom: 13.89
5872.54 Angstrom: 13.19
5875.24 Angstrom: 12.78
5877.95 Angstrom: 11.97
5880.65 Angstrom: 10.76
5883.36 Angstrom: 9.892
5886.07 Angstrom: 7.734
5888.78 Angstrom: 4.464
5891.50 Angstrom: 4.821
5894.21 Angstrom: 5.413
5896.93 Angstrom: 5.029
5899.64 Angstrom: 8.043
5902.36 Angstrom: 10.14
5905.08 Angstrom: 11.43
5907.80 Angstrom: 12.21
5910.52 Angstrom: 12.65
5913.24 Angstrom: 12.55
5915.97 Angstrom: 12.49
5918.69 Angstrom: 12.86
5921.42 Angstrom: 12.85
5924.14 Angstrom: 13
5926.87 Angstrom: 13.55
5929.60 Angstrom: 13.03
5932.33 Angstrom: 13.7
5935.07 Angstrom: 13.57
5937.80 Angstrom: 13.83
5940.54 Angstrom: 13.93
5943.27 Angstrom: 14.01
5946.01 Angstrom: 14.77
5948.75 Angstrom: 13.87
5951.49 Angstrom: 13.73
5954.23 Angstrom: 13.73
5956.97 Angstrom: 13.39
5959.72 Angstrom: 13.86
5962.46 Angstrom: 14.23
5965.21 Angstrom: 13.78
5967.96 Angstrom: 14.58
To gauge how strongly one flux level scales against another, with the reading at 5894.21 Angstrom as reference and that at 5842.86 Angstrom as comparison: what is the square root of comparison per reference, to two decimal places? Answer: 1.68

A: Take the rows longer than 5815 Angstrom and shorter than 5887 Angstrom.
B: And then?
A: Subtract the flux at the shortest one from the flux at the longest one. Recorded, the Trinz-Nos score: -7.0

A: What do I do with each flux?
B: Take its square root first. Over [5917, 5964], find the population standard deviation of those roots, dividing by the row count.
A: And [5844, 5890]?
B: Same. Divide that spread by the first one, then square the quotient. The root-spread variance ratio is 42.8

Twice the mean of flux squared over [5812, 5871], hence 421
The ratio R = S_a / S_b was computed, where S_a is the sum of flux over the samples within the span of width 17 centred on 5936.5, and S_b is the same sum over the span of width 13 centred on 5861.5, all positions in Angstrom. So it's 1.2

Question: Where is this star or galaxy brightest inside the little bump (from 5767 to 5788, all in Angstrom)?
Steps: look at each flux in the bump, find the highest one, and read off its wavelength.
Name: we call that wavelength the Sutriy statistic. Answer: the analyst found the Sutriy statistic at 5770.66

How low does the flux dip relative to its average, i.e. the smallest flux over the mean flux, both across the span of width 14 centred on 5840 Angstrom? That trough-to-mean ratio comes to 0.988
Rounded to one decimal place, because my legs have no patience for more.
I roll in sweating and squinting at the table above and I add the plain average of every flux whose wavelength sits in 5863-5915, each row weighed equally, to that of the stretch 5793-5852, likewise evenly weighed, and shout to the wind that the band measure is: 25.5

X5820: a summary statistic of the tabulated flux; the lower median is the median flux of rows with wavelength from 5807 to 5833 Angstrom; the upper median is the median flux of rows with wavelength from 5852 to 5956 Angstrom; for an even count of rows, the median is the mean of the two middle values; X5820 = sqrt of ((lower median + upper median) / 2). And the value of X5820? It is 3.73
